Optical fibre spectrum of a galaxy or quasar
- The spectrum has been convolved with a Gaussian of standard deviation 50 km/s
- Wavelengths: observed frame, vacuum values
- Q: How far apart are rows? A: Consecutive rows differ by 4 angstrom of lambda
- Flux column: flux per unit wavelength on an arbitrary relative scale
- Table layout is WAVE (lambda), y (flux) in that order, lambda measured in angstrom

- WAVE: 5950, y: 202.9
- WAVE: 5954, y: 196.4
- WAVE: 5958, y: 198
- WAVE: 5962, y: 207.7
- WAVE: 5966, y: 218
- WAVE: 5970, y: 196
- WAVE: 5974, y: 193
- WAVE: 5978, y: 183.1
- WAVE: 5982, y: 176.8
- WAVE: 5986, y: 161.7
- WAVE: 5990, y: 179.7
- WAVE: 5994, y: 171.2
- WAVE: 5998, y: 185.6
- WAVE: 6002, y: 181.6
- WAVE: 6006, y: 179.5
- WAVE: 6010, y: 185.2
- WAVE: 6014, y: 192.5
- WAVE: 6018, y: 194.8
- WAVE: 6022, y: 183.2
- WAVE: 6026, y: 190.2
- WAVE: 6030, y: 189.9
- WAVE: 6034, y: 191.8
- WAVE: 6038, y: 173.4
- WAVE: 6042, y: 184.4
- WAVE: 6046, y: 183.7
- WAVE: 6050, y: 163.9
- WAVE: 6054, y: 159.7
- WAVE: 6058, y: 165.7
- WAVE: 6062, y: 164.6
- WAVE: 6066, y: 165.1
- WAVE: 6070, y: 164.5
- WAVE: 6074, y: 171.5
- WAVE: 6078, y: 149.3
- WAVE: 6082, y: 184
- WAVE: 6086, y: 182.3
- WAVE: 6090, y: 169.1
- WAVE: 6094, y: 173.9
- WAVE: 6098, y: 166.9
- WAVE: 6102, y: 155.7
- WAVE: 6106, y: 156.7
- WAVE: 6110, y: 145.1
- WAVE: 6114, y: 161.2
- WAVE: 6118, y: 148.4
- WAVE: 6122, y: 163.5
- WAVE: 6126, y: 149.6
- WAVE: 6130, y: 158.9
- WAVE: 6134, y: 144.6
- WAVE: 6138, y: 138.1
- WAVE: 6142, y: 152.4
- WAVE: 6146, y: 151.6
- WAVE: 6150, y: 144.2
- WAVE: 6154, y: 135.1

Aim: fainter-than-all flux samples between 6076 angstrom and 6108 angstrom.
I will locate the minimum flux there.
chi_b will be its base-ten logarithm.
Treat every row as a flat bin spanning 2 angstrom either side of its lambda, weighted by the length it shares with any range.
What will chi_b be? 2.17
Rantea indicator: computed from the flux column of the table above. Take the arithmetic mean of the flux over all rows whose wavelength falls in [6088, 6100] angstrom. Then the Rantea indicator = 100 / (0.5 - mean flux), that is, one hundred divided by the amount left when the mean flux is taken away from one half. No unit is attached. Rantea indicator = -0.59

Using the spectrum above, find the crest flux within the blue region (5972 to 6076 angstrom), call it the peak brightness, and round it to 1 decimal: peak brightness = 194.8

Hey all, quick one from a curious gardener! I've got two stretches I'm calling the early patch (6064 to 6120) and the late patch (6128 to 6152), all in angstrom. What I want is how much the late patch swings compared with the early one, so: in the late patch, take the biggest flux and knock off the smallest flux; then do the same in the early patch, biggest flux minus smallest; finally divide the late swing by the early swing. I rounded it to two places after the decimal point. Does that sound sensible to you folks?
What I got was 0.53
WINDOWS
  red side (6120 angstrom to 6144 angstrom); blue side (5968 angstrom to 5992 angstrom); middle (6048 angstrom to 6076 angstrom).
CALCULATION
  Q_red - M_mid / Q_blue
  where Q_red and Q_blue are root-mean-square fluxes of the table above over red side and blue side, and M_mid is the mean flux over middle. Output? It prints 151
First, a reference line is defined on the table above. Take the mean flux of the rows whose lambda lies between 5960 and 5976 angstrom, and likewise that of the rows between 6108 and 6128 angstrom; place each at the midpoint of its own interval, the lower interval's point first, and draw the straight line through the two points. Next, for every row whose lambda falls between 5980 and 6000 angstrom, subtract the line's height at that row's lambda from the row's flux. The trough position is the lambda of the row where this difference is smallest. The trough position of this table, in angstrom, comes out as 5986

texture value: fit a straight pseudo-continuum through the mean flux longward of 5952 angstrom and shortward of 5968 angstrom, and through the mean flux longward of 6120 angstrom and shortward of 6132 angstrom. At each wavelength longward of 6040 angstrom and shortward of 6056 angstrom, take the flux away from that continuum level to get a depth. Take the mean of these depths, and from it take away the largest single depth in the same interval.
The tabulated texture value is -12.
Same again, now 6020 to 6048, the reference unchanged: -11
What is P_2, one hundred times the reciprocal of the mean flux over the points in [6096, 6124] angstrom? 0.64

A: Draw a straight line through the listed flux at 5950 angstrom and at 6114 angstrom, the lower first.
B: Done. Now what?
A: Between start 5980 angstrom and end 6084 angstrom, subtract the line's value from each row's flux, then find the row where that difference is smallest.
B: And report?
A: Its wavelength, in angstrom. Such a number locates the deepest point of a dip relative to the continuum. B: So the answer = 5986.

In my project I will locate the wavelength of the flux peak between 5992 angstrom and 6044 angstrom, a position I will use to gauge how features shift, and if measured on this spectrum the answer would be 6018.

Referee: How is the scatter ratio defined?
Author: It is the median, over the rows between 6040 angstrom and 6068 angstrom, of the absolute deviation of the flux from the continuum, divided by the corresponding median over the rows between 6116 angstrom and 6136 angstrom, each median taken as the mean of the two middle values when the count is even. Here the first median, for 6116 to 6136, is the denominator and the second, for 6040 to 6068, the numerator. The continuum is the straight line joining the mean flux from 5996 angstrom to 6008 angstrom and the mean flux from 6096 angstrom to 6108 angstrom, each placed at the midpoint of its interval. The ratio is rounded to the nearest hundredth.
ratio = 0.97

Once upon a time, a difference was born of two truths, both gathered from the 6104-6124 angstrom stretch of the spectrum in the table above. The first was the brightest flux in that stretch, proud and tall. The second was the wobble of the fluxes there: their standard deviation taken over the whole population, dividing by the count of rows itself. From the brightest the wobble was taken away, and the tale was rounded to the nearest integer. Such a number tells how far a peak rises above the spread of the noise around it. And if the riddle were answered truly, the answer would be 156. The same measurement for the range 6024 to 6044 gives 185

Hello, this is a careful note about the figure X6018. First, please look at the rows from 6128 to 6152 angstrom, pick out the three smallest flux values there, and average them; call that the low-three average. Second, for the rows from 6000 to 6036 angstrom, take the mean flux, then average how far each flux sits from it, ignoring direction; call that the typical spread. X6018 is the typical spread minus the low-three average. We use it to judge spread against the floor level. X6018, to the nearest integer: -138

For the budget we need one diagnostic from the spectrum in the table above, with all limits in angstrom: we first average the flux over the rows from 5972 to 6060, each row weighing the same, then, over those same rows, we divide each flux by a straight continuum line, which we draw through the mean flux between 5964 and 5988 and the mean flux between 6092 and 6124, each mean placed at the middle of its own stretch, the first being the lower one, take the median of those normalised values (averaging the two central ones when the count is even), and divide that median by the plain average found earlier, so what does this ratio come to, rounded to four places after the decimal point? 0.0056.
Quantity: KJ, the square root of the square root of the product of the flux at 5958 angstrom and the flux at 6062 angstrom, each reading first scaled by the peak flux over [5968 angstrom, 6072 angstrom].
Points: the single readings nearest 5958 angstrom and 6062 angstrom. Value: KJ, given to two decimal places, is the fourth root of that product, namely 0.96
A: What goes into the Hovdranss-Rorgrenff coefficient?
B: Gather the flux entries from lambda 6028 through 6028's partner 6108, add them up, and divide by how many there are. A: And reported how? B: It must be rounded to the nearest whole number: 171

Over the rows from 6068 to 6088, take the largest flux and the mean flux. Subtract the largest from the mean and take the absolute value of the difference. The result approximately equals 14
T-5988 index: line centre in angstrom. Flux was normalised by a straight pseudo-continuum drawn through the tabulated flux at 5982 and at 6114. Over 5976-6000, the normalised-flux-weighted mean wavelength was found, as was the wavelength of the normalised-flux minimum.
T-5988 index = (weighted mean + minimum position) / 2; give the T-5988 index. 5987.0 angstrom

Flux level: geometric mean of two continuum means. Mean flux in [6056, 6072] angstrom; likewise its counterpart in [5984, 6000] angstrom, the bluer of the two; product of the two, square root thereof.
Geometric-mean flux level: 170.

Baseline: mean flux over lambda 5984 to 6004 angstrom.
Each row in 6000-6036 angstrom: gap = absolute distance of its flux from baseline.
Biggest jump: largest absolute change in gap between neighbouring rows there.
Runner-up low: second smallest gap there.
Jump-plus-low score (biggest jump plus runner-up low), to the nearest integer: 17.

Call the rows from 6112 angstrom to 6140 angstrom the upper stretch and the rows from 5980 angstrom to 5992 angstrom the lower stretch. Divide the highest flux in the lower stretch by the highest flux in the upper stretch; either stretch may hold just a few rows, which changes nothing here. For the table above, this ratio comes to 1.10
